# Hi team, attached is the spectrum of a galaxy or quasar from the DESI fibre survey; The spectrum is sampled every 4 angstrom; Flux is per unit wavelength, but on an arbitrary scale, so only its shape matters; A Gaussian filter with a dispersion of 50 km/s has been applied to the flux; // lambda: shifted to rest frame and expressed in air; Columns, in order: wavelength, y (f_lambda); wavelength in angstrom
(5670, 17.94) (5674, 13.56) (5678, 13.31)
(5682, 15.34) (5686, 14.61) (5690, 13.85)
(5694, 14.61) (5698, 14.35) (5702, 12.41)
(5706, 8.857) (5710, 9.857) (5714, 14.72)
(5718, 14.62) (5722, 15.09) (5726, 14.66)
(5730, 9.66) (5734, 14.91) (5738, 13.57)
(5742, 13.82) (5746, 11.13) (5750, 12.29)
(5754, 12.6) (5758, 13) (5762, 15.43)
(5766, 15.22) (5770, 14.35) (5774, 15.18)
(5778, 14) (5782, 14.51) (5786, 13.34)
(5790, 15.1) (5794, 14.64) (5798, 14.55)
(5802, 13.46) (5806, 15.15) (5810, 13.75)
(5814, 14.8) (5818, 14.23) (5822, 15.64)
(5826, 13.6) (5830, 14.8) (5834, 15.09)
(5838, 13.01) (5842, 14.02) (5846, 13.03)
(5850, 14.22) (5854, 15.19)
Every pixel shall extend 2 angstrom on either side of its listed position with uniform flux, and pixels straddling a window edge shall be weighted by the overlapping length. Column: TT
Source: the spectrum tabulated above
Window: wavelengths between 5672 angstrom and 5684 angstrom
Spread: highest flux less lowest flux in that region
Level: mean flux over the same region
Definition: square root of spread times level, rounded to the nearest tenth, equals 5.3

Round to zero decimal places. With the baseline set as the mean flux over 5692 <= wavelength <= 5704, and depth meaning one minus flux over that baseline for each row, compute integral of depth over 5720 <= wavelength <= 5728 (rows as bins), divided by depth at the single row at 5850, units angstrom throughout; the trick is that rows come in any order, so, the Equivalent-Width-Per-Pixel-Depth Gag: 20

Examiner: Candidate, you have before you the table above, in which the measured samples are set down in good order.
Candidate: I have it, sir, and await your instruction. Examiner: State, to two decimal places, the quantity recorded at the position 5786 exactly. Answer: 13.34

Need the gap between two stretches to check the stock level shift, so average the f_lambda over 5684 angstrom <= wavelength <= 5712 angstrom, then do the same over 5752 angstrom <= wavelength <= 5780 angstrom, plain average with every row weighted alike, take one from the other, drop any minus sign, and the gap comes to 1.6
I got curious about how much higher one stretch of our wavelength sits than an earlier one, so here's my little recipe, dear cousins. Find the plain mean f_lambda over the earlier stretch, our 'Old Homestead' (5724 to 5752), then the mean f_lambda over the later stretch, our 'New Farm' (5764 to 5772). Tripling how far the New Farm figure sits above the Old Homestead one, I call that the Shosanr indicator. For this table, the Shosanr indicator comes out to 6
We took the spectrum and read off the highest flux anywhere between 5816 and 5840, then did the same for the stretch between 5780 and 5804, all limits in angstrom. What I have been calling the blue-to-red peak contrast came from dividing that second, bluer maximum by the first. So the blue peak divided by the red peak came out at 0.965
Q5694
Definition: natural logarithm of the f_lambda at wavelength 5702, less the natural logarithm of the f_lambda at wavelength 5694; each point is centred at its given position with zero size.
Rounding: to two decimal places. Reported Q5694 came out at -0.16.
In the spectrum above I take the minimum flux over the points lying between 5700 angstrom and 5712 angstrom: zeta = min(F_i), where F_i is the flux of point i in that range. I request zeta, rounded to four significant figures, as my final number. 8.857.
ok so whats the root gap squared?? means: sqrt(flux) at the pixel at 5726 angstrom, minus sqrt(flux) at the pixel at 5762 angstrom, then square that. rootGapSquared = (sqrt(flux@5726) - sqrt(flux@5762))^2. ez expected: 0.010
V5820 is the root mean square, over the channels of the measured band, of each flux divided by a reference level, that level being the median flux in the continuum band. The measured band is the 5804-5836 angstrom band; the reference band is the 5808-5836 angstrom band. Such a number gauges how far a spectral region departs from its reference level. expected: 0.990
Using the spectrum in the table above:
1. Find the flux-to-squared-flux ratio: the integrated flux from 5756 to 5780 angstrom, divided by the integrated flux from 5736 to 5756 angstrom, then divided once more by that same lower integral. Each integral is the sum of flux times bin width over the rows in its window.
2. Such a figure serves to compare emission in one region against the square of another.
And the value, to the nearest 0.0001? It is 0.0054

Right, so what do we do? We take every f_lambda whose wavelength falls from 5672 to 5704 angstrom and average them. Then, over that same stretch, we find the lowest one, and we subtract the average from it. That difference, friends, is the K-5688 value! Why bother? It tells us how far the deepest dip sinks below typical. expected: -1.6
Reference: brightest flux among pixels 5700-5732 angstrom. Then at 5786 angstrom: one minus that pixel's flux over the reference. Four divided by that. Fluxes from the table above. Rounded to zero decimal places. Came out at 34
